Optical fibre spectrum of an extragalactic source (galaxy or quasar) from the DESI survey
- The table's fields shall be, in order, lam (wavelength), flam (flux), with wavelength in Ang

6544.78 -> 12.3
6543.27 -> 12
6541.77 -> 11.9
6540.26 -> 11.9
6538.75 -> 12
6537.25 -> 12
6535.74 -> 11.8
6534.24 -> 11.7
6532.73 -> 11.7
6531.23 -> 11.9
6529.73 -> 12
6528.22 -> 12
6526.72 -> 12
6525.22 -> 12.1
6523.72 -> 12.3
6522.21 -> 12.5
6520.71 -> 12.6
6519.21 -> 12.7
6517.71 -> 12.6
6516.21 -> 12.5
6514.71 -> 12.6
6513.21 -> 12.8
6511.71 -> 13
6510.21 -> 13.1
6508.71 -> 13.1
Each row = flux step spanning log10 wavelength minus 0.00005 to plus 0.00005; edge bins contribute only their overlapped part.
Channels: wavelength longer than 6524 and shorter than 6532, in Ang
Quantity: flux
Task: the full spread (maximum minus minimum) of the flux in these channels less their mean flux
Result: -11.8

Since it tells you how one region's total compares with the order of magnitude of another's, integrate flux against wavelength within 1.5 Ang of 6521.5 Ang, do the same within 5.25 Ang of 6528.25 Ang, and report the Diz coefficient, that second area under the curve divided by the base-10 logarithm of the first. 80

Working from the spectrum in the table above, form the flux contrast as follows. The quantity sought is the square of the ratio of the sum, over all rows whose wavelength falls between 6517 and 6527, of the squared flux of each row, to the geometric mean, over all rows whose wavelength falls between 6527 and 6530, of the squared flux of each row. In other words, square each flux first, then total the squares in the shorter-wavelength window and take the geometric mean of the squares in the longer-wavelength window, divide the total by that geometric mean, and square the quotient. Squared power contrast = 56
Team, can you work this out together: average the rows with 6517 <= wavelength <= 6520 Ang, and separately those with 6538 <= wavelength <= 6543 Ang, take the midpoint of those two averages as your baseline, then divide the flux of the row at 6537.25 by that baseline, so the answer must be 0.98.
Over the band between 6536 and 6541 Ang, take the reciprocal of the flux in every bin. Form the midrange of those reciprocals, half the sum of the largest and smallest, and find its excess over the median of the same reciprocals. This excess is 0.0004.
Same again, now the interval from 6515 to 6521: 0.0000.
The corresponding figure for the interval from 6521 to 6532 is -0.0013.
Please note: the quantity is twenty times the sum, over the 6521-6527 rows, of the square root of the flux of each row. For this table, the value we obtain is 279.7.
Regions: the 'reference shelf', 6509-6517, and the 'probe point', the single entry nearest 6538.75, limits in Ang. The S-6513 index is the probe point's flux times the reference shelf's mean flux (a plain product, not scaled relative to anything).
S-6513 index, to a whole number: 154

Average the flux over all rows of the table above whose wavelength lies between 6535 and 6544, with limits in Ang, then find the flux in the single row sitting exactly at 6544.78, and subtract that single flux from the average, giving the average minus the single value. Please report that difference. -0.4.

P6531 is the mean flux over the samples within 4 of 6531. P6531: 11.9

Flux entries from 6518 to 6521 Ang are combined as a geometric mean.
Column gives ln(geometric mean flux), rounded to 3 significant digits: 2.54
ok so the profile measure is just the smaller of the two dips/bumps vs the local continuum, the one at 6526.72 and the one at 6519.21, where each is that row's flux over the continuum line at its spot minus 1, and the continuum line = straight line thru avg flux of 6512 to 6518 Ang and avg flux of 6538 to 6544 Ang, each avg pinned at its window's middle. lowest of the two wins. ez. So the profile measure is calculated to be -0.027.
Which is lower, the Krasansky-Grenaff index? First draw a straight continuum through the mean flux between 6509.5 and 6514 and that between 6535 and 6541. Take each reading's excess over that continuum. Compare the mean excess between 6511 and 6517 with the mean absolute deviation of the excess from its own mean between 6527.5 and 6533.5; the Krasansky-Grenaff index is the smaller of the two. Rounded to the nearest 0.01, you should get -0.15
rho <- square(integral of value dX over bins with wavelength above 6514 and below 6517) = 1418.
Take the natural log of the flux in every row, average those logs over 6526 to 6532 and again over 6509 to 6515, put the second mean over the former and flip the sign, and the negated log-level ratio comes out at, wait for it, -1.03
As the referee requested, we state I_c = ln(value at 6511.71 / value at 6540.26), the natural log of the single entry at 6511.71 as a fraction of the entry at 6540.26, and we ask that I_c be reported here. 0.09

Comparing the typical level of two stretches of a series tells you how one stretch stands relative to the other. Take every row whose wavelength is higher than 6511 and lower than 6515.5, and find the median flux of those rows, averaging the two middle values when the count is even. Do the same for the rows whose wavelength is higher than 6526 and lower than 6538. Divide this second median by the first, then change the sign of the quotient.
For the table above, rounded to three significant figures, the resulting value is -0.934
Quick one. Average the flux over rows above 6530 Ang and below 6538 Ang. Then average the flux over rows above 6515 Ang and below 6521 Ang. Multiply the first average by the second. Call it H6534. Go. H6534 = 149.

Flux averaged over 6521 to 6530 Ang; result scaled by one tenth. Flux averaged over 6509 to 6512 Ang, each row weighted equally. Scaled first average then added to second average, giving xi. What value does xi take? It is 14.3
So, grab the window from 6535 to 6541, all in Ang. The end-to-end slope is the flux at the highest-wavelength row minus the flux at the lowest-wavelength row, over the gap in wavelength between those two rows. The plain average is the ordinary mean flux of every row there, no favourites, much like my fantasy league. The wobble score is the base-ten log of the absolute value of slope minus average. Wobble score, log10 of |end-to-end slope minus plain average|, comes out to 1.08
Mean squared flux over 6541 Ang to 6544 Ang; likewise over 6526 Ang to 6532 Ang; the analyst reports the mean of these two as 143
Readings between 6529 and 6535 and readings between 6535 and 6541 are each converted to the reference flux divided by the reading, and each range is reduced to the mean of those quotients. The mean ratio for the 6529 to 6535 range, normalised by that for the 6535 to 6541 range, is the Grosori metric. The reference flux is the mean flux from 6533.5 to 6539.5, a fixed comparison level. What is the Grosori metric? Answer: 1.01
